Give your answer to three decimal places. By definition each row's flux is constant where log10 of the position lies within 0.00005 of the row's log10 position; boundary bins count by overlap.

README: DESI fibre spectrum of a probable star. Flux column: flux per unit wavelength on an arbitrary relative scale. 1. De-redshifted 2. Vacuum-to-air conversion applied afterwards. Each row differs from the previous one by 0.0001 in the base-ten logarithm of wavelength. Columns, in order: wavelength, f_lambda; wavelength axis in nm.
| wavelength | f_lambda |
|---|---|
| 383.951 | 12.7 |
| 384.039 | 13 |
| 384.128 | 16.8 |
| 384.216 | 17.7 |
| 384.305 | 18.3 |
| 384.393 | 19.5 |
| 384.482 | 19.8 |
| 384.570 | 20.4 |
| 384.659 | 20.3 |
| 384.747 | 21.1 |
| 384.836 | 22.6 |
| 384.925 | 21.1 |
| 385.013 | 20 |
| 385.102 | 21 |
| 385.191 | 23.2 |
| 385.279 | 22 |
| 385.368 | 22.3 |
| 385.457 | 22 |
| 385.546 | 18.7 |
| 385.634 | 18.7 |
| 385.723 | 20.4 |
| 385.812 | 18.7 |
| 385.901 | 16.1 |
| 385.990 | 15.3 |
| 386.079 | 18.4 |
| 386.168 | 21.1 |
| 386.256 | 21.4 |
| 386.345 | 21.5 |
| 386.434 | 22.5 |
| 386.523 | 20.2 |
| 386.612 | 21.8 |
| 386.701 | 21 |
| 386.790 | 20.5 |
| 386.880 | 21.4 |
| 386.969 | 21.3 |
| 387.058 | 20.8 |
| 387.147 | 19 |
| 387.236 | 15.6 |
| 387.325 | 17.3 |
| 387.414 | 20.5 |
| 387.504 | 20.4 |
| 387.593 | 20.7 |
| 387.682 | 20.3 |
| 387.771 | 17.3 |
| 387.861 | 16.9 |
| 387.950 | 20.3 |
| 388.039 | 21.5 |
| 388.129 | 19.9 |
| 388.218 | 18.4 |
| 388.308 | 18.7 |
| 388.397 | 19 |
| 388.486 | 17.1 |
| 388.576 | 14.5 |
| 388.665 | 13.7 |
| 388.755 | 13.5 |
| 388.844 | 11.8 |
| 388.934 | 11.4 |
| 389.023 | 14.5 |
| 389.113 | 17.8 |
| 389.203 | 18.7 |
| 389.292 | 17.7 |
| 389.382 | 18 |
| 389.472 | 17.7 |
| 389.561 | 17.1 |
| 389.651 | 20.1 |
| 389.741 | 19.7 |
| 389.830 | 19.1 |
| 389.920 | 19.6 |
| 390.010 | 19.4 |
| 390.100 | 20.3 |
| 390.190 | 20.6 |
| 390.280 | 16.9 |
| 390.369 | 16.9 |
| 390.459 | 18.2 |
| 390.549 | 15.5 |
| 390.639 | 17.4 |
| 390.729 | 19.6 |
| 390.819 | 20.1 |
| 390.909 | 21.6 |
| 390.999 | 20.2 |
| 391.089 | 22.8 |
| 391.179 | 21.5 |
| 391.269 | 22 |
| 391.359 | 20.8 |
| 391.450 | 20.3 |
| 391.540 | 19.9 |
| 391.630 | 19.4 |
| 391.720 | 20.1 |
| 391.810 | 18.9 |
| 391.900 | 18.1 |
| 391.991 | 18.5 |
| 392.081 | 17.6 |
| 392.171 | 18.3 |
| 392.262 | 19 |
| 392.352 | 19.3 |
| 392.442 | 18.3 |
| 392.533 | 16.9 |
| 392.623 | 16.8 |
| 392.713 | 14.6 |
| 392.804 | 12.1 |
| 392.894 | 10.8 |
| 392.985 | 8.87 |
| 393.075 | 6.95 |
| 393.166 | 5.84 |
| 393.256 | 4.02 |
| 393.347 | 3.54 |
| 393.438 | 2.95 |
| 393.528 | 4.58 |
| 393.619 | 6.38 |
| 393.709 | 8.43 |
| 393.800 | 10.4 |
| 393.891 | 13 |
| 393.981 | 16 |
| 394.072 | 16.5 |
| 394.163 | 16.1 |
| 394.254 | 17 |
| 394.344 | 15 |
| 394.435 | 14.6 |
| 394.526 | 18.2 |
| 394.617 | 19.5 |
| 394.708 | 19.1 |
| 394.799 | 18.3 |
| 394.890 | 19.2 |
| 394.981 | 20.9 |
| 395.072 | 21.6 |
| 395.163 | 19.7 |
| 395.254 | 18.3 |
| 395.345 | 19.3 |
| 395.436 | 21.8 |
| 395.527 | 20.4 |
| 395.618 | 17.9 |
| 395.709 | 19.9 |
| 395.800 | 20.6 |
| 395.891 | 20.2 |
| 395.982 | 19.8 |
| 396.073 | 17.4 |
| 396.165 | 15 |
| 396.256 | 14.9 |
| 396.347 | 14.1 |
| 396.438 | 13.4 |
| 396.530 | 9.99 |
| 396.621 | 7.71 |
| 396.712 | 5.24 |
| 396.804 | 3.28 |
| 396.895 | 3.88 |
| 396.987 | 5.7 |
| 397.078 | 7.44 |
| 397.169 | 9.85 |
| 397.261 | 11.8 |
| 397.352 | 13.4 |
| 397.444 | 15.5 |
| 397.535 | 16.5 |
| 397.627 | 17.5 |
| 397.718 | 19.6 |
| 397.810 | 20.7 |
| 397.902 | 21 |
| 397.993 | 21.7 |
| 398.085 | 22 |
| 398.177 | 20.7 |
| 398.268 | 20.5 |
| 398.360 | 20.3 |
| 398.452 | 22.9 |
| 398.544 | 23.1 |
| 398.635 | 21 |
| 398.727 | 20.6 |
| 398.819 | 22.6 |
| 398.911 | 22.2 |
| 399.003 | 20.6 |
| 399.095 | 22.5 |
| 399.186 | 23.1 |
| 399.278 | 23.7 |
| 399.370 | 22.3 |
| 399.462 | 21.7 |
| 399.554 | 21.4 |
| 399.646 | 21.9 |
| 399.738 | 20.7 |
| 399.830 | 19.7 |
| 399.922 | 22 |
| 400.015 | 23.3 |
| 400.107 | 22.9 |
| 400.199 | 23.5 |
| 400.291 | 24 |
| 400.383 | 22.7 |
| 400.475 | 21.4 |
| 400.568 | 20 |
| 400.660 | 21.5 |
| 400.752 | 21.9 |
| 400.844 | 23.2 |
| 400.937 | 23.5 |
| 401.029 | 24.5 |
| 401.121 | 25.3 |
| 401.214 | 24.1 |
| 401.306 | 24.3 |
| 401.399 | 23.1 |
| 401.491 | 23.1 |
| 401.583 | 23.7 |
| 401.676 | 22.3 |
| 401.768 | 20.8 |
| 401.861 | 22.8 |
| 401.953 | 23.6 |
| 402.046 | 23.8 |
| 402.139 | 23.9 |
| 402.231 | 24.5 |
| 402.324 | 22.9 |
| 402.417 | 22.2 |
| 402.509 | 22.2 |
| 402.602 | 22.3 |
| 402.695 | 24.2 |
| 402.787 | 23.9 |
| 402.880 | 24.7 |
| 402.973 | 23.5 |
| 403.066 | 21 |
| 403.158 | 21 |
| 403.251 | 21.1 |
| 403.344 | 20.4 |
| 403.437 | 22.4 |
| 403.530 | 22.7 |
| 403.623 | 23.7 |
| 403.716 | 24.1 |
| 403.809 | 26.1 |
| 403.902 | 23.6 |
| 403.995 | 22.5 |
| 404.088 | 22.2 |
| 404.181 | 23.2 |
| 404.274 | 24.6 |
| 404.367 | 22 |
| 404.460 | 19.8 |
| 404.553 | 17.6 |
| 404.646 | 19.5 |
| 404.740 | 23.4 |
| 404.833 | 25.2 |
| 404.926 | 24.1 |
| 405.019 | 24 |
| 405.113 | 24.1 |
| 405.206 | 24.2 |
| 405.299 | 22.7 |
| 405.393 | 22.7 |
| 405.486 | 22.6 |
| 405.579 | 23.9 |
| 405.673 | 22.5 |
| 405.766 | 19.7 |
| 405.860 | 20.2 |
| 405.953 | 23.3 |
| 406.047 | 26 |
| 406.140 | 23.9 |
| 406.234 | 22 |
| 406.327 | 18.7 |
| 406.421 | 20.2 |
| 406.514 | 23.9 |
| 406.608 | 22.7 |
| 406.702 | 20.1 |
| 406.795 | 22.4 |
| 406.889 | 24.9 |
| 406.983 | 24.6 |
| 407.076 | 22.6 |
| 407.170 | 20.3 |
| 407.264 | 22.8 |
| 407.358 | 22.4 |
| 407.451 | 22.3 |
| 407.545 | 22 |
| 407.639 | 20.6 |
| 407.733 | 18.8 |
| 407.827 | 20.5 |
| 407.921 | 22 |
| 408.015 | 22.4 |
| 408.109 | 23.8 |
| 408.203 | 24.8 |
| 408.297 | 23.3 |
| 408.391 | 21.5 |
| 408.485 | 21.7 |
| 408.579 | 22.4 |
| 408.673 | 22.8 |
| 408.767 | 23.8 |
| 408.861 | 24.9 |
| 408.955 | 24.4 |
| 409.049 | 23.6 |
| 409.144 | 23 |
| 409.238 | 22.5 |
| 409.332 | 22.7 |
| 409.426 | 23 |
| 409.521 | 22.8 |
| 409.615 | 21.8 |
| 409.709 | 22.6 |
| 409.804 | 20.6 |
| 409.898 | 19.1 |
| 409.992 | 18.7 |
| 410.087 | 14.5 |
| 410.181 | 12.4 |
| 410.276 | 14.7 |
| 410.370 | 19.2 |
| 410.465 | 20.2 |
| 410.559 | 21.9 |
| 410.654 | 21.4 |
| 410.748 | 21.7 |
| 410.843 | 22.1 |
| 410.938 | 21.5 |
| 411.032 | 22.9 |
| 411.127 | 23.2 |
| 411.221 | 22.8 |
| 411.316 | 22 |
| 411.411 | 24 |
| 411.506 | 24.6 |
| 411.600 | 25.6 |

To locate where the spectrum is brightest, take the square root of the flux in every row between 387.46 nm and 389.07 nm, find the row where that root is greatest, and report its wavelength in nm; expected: 388.039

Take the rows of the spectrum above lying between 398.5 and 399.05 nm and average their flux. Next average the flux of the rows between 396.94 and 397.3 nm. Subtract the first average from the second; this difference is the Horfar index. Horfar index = -13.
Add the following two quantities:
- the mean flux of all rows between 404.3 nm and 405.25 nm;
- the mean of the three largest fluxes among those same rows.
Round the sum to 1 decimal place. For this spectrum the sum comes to 46.9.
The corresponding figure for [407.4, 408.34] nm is 46.0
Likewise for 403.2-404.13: 47.5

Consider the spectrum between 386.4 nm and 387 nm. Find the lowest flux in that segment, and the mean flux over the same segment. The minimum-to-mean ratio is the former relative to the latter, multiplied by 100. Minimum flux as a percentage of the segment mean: 95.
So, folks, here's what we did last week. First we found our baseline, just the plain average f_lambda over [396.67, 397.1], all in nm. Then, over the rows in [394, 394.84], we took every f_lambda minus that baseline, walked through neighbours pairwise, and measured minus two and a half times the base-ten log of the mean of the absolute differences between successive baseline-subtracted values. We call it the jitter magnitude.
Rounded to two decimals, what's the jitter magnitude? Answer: -0.22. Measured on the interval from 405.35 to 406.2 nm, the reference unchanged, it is -0.61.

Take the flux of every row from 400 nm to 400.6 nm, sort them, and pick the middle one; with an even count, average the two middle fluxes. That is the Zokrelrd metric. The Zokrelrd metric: 22.9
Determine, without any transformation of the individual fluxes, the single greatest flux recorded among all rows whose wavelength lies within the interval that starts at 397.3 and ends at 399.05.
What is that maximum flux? 23.1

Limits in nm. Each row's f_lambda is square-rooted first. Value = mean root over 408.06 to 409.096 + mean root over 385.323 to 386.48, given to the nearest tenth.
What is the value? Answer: 9.3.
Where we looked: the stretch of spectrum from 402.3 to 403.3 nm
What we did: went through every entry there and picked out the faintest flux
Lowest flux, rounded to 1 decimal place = 21.0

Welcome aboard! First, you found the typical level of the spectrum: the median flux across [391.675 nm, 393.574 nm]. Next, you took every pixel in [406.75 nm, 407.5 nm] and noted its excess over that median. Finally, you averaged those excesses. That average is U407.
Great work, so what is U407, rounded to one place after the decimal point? 6.0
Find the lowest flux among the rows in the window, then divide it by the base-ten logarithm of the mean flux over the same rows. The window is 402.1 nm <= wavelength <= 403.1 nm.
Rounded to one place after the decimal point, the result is 15.4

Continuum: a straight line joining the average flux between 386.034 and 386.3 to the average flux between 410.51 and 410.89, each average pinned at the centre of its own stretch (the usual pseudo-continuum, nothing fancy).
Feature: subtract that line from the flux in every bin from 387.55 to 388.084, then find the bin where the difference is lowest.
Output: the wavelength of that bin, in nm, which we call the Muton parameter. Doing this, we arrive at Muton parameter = 387.861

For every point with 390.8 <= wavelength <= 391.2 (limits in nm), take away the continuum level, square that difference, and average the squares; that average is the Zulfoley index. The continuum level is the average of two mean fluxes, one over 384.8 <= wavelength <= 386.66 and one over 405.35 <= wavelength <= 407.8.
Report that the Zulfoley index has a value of 1.0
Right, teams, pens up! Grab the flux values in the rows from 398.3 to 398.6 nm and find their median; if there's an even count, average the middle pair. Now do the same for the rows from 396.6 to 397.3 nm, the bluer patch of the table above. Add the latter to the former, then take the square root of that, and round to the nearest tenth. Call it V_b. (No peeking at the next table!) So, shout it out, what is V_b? 5.4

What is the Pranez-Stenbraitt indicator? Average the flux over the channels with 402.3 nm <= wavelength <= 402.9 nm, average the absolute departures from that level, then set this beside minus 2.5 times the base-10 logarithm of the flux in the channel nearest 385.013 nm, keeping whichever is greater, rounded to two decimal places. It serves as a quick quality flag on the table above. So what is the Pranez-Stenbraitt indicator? 0.91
